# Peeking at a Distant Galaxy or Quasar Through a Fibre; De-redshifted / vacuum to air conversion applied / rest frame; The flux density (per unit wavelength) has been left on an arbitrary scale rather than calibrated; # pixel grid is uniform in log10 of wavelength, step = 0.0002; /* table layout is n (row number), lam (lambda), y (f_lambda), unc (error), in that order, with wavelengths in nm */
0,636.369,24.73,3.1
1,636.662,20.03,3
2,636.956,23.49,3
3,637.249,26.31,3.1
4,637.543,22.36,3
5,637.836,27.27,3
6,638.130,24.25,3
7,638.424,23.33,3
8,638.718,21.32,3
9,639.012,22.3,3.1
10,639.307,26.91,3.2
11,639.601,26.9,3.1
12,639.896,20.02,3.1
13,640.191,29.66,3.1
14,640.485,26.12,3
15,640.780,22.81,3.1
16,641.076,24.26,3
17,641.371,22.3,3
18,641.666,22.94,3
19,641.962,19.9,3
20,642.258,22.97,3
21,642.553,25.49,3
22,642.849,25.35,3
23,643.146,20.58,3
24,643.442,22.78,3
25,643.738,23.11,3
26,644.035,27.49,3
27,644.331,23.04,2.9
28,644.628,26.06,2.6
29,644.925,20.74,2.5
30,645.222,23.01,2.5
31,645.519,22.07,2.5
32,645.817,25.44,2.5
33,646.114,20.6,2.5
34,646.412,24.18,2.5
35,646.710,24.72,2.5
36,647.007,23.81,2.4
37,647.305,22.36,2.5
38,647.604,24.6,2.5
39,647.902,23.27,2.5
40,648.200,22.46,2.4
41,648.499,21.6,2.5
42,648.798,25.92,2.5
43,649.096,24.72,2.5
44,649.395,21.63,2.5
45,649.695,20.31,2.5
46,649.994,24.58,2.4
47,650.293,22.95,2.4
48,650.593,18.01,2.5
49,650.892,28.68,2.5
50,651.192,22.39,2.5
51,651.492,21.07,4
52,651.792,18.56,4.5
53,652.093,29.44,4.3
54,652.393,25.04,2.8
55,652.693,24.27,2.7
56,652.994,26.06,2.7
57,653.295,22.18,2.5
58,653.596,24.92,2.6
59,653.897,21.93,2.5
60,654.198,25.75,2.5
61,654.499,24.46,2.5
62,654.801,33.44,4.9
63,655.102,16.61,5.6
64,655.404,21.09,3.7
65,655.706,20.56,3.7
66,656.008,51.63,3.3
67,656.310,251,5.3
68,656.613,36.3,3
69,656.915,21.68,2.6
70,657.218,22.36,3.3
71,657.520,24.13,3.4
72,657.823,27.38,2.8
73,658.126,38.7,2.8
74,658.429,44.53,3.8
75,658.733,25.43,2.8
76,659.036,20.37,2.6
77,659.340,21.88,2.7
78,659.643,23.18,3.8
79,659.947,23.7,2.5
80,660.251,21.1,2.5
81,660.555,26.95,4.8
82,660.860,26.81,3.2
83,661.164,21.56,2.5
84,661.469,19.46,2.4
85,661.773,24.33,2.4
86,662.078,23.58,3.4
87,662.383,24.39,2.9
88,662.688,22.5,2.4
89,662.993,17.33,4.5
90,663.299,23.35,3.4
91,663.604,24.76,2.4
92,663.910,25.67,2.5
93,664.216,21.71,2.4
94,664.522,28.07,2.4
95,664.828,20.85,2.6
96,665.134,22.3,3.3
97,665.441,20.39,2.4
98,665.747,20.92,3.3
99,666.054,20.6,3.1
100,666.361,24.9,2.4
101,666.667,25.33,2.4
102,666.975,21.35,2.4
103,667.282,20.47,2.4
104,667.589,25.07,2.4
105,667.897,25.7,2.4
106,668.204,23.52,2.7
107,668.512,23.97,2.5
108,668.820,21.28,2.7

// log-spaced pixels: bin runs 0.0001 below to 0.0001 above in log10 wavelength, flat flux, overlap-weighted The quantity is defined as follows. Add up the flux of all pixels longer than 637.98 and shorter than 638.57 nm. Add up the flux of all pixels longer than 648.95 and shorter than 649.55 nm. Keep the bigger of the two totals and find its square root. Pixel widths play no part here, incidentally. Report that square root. 6.90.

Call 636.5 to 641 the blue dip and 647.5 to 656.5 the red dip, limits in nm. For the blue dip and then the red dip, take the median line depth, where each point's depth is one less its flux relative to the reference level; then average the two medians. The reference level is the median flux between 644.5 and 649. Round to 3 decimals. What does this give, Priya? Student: -0.015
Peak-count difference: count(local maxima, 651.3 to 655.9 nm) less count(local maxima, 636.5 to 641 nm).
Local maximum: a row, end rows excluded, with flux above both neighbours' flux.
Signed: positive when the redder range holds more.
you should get 2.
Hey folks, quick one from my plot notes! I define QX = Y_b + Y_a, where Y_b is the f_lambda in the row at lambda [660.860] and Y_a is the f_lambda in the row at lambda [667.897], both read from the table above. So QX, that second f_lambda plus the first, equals 53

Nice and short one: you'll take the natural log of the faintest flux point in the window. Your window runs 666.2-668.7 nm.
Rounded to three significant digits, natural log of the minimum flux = 3.02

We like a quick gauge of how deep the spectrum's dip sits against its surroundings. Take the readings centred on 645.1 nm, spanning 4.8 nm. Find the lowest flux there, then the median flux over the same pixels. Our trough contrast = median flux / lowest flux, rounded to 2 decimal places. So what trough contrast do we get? 1.12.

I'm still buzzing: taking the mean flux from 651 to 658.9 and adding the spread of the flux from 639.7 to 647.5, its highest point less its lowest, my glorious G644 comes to 45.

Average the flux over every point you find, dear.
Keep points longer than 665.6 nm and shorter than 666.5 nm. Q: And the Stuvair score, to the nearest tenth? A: 22.1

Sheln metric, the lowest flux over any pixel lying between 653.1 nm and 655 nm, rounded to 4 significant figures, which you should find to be 21.93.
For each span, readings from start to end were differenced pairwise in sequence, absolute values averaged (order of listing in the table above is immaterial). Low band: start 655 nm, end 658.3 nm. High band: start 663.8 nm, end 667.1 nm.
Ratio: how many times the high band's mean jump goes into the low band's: 15.8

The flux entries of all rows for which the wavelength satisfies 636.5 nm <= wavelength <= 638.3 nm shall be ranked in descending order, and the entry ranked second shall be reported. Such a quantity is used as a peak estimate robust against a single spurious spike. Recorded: 26.31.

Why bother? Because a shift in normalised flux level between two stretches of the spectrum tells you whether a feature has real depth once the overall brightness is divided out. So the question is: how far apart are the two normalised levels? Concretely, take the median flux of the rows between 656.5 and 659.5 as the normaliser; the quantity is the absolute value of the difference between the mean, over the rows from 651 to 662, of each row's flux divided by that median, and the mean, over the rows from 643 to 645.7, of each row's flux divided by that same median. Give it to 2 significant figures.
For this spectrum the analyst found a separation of 0.35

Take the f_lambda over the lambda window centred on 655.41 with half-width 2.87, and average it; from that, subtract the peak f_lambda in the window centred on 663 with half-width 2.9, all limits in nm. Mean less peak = 11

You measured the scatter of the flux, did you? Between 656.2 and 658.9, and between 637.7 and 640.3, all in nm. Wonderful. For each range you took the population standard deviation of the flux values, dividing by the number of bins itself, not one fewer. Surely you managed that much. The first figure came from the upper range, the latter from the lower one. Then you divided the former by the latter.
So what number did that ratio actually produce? 23.1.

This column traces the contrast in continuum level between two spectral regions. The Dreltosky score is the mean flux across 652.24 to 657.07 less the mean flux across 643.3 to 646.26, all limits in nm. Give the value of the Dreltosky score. 17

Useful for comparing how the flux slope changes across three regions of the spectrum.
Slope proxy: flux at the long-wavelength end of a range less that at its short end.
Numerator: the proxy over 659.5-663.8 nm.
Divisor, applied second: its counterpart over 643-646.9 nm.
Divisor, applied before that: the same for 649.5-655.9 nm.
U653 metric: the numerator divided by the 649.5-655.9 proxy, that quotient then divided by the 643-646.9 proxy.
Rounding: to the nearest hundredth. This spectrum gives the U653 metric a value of 1.53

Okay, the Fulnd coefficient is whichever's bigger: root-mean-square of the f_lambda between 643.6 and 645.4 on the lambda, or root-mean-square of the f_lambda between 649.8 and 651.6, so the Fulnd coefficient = 24.0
